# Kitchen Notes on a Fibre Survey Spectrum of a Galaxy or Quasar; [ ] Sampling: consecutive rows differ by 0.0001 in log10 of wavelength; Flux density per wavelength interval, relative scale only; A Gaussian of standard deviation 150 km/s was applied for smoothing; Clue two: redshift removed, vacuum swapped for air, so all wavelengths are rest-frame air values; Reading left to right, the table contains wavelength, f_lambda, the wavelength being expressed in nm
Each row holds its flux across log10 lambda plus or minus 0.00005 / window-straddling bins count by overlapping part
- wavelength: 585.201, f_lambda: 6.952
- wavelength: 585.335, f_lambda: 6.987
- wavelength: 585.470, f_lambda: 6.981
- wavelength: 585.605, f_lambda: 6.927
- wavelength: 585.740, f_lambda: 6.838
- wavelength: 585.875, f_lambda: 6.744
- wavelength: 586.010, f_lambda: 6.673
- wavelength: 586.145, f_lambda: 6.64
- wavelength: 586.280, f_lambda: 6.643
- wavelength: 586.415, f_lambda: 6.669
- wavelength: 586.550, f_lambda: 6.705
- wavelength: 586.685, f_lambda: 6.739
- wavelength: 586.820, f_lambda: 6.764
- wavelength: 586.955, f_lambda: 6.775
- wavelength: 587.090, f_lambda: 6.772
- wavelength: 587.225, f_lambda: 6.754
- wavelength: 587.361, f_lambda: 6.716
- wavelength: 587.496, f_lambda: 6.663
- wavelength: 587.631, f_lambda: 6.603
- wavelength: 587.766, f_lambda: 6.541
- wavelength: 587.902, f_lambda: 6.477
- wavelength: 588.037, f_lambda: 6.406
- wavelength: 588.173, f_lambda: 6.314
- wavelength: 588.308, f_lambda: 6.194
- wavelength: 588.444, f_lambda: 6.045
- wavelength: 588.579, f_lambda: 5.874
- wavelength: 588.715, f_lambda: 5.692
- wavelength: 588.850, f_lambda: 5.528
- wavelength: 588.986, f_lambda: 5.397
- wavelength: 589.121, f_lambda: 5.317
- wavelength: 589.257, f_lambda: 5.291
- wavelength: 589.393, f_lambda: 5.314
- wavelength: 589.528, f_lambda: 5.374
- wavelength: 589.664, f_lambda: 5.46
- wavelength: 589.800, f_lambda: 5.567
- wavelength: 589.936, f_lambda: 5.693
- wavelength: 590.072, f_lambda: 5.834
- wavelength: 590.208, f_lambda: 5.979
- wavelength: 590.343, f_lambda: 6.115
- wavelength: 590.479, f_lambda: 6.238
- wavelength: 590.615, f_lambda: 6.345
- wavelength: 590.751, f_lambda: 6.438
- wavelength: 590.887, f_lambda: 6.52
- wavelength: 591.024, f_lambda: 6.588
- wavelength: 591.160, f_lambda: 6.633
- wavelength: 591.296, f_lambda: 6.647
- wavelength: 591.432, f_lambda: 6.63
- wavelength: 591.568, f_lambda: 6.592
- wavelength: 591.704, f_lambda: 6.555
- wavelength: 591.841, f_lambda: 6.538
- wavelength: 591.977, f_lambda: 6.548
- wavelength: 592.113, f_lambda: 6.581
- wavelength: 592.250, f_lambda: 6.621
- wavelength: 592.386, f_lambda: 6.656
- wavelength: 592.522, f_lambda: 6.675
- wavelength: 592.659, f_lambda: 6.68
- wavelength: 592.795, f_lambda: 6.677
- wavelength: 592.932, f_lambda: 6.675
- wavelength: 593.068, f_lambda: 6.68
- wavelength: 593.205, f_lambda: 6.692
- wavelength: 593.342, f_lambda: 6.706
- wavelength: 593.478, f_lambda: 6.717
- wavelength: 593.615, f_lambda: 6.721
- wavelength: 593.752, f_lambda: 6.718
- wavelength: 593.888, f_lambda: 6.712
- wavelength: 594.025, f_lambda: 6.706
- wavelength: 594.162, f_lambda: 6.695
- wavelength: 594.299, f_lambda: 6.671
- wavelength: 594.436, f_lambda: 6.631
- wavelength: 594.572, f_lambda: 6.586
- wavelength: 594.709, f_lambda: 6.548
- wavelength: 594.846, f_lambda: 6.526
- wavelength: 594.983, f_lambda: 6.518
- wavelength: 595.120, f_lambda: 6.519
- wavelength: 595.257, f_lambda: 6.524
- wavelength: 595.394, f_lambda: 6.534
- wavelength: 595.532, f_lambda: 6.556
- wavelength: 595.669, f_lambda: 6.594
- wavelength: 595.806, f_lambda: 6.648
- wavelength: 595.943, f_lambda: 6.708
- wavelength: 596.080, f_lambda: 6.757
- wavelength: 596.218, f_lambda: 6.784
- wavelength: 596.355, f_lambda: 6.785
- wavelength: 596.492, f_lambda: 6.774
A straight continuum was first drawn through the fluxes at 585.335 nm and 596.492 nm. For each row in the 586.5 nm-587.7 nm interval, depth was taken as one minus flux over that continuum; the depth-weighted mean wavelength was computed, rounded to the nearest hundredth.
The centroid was 587.13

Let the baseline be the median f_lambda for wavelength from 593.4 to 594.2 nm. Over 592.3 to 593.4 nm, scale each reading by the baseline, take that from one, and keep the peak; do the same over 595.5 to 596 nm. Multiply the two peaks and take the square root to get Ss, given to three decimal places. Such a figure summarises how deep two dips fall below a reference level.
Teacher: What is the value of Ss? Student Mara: 0.014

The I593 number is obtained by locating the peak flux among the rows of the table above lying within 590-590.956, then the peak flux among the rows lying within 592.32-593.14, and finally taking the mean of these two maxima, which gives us 6.600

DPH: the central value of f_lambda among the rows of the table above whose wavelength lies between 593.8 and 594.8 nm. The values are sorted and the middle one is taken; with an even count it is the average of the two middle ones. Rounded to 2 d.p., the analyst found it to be 6.67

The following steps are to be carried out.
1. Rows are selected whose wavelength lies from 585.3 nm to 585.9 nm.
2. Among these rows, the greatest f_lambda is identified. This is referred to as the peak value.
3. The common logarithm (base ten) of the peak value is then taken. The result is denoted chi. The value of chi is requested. 0.844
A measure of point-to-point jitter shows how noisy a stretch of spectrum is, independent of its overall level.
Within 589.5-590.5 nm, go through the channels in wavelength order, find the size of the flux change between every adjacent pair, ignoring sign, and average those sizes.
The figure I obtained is 0.12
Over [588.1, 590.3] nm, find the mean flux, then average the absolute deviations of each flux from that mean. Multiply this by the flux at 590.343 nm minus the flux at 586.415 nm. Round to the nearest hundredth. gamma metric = -0.15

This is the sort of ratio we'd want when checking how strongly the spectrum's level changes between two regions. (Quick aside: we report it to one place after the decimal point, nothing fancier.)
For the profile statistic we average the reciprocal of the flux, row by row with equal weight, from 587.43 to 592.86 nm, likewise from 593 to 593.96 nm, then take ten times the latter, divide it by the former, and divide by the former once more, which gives 56.5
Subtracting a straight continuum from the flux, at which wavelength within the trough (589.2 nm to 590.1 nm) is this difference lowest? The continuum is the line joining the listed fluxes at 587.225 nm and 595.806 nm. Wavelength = 589.257 nm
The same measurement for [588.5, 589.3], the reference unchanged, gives 589.257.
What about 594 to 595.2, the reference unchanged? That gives 594.983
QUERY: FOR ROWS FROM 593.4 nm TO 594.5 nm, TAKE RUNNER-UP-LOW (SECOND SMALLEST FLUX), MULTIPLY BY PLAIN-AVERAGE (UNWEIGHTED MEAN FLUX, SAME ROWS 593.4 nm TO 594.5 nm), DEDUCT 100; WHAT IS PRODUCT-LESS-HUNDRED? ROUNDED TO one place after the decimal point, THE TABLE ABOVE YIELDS -55.3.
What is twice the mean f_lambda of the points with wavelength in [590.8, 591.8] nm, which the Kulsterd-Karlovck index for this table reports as 13.2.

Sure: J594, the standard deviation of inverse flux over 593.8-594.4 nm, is 0.0004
